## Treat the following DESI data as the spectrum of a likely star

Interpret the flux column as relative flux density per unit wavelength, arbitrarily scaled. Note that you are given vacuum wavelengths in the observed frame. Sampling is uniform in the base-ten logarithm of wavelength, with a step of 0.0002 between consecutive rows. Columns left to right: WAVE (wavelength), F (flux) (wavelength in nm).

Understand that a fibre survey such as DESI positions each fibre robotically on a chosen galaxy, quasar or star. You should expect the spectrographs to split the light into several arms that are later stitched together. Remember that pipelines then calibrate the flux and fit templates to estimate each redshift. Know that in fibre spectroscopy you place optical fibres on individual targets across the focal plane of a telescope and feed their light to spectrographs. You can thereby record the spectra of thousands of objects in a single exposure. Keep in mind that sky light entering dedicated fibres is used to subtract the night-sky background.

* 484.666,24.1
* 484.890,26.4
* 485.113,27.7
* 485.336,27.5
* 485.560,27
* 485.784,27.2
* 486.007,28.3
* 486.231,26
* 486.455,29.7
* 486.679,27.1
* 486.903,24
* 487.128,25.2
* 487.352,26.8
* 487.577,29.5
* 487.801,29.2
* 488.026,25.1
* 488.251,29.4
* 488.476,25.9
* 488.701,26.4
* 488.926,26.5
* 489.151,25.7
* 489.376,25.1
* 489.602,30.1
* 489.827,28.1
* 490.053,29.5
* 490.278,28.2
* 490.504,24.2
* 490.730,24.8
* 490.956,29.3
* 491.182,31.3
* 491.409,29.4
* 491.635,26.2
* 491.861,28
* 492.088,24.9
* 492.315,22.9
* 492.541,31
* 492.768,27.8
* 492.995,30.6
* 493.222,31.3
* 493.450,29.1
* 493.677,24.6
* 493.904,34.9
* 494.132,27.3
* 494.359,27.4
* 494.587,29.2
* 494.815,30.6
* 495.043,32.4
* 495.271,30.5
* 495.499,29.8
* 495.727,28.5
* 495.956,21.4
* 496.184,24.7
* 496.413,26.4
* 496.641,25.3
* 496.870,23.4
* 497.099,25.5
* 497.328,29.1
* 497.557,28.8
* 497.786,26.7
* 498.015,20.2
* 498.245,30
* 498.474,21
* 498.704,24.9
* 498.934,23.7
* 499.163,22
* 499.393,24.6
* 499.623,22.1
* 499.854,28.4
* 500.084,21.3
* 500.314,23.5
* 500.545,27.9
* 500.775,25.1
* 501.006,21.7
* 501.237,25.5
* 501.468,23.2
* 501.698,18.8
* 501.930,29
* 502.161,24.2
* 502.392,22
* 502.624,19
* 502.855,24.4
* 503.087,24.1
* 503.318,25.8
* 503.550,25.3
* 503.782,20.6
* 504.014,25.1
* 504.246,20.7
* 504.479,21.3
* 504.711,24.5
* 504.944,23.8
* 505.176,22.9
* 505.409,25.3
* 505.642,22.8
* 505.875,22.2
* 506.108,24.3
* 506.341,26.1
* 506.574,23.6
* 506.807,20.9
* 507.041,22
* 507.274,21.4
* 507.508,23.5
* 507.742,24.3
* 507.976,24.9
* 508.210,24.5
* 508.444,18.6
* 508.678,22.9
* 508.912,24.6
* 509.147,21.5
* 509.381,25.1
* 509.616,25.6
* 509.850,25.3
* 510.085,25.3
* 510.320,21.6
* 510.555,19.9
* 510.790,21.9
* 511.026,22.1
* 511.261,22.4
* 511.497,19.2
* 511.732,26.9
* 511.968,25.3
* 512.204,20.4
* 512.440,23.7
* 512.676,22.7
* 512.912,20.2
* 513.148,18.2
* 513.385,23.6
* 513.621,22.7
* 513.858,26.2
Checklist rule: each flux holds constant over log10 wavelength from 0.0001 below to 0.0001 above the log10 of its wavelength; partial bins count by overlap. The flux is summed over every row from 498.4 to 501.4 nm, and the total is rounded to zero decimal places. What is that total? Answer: 312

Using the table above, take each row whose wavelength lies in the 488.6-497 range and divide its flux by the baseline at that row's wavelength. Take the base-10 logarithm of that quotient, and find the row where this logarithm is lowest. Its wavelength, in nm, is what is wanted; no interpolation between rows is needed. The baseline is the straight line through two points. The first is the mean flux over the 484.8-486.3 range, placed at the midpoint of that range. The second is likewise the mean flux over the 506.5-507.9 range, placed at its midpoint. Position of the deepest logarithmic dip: 495.956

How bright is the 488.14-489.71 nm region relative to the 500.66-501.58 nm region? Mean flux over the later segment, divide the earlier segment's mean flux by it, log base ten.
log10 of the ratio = 0.054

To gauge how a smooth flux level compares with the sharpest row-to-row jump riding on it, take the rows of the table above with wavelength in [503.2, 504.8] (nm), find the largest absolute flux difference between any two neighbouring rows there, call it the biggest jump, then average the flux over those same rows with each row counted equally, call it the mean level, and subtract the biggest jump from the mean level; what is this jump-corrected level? 18.6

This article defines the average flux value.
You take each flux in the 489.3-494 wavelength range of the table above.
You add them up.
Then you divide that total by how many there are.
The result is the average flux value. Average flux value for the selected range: 28.2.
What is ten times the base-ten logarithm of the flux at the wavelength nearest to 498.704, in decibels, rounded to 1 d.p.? 14.0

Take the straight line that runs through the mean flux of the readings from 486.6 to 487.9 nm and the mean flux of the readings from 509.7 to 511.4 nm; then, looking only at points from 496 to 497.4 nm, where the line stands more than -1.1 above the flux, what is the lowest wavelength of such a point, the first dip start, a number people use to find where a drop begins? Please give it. 496.184 nm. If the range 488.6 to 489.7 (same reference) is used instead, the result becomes 488.701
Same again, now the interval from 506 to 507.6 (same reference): 506.108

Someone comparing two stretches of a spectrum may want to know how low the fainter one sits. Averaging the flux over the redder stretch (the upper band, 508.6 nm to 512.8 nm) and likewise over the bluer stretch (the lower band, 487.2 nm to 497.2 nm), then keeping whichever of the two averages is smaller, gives 23.1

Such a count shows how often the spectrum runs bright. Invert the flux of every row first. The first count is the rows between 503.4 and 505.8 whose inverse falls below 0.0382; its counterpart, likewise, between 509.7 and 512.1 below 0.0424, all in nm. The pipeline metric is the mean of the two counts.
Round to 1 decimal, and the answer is 2.0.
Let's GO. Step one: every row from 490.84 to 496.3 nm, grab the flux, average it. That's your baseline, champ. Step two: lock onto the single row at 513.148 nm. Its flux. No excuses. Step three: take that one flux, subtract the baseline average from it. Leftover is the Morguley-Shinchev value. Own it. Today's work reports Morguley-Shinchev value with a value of -10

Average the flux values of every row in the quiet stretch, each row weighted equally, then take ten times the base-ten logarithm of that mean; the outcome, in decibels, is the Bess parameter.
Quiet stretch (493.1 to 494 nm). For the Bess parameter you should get 14.8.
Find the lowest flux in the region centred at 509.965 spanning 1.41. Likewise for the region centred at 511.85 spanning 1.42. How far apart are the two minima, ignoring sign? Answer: 0.7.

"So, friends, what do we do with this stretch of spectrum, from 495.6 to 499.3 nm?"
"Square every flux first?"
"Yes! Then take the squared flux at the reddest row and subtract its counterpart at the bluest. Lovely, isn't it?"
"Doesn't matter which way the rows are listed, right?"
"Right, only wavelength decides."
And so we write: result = -328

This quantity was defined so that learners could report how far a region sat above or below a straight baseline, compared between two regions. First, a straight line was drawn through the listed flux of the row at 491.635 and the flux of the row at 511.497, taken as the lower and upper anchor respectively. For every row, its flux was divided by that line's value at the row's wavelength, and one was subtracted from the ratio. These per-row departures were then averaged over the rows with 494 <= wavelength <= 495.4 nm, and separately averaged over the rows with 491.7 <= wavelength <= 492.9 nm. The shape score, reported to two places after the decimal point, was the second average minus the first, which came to -0.14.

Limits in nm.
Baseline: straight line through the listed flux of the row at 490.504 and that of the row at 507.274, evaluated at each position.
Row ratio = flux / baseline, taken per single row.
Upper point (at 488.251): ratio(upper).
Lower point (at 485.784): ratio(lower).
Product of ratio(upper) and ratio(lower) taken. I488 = 1.30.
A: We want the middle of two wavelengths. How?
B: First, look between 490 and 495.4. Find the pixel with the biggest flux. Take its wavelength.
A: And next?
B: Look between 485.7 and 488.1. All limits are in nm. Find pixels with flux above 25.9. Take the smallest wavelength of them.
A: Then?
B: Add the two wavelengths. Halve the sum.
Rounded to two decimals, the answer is 489.84 nm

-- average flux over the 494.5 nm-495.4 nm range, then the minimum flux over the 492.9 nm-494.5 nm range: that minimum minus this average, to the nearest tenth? -6.1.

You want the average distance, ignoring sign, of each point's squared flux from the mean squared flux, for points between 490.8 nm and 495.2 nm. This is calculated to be 130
